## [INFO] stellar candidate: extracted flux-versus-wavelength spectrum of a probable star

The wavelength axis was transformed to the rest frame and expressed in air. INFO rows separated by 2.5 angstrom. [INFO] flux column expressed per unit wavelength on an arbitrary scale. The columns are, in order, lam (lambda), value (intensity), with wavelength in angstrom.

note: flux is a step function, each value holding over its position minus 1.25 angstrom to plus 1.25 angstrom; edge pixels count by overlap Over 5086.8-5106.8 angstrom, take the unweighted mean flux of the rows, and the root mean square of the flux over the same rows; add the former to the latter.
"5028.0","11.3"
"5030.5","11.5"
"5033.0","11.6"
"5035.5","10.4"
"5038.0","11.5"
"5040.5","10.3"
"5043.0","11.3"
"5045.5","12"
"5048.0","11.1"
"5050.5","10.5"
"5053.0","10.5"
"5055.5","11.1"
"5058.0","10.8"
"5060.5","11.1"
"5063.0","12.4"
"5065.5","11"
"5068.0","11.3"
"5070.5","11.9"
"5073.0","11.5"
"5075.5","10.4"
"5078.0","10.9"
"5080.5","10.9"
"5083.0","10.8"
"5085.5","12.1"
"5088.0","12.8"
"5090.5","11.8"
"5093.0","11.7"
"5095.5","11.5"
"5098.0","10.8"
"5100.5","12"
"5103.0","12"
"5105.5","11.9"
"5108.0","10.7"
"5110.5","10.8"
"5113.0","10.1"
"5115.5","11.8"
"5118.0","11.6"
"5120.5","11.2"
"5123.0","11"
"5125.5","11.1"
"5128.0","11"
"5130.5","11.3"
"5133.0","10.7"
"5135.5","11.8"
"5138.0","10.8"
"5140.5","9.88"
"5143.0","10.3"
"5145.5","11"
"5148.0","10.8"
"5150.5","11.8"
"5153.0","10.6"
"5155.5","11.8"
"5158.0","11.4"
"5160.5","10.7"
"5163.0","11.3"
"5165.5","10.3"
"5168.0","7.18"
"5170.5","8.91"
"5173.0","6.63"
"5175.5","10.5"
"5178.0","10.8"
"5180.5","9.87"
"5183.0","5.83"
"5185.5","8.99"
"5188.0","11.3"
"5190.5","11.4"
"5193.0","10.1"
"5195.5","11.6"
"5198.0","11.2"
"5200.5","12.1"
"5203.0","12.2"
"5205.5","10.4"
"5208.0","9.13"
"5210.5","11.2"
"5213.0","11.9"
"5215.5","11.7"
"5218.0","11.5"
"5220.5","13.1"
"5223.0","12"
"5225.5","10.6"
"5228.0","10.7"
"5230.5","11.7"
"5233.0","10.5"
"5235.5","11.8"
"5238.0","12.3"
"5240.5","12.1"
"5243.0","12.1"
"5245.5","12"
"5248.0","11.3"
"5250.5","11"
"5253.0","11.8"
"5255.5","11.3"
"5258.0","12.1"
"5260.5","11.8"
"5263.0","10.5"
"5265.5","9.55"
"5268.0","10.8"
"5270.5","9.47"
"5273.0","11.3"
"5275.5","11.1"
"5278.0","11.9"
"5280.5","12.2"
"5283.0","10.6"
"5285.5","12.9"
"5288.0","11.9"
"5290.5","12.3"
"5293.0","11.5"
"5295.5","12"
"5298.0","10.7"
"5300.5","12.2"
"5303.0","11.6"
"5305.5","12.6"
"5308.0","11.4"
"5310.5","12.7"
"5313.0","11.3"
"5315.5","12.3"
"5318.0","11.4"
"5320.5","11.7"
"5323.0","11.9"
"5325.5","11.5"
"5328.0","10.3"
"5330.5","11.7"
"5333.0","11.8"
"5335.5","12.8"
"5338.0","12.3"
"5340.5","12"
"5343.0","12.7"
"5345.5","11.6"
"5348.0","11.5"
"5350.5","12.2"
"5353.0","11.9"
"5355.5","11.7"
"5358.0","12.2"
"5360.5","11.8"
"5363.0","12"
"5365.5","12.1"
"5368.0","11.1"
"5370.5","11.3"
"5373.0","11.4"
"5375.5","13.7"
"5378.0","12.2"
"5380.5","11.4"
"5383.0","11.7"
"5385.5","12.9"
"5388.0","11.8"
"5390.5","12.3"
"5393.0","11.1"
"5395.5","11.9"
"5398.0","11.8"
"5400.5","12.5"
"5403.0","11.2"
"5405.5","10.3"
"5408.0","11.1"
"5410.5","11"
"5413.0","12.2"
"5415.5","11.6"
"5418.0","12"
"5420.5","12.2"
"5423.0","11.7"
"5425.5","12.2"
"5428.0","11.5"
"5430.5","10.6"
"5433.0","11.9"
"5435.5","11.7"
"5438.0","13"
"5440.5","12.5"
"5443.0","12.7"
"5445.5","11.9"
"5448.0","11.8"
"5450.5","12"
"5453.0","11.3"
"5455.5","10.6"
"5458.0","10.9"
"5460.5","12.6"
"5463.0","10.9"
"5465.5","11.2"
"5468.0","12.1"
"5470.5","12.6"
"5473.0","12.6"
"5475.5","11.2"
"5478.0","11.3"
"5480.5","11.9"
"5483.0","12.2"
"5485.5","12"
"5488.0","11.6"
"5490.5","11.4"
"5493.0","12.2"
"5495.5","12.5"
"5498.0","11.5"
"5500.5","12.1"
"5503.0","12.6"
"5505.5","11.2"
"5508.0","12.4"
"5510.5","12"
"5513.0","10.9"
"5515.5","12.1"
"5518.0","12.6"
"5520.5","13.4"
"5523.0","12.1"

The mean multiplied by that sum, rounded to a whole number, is 279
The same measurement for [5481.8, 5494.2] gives 282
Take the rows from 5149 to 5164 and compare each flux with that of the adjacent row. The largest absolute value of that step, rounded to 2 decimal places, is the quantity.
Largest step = 1.20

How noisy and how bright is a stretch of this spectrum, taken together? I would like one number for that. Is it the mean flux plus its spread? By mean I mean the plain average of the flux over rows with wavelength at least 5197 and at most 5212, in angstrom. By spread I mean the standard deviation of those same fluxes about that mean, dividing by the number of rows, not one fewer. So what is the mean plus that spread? 12.1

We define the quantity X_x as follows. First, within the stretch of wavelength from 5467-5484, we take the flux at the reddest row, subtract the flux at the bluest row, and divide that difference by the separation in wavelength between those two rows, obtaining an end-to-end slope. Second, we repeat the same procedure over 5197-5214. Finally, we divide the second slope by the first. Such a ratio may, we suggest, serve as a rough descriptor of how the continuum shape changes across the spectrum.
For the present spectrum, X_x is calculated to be 7.0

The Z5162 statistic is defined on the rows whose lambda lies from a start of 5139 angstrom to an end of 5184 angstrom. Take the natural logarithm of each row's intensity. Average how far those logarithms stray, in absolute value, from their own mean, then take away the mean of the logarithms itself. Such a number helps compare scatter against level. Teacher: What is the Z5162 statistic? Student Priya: -2.14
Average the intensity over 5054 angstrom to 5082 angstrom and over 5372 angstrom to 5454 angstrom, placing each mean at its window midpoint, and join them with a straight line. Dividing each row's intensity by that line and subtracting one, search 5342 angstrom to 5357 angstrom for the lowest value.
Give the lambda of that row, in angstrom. 5348.0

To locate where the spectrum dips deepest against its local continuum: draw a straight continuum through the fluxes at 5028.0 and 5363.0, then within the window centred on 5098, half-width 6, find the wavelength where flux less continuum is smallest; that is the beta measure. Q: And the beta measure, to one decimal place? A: 5098.0 angstrom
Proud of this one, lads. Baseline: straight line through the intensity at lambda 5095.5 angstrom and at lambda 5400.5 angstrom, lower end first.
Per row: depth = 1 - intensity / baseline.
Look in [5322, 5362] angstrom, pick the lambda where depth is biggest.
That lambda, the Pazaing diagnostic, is 5328.0 angstrom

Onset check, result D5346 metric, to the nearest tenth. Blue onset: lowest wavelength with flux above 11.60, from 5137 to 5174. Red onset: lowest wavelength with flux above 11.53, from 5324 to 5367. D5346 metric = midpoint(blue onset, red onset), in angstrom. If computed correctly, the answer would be 5240.5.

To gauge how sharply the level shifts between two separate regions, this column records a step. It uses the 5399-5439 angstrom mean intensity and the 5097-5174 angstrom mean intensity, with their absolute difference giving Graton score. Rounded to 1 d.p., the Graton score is 0.9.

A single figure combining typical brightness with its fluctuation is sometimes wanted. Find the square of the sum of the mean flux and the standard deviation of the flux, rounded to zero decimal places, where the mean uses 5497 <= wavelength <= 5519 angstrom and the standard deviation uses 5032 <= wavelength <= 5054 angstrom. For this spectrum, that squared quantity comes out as 157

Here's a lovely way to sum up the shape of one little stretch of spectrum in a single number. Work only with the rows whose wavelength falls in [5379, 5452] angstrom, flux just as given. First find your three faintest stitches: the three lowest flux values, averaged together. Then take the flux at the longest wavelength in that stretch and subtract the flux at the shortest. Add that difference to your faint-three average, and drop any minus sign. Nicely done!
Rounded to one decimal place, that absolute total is 11.2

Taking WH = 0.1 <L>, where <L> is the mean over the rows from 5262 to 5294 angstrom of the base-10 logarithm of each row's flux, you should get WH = 0.1049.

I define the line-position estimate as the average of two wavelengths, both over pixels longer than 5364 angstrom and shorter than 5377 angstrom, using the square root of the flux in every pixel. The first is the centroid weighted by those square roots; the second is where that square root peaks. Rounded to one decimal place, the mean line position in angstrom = 5373.0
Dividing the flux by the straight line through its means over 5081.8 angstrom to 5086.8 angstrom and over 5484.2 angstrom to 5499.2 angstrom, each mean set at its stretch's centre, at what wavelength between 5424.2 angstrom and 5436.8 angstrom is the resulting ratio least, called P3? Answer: 5430.5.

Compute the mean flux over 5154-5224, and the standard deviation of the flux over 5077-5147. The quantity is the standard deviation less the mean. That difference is -9.9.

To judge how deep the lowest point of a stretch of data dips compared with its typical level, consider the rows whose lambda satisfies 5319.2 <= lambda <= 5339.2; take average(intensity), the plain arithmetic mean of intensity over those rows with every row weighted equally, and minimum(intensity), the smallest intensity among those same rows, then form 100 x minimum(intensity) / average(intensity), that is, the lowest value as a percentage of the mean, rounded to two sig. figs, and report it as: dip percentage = 88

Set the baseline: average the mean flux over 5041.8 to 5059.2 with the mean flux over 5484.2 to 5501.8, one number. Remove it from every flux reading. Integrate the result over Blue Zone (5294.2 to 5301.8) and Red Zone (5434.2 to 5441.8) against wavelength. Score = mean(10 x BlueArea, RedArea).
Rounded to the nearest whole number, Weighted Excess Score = 10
